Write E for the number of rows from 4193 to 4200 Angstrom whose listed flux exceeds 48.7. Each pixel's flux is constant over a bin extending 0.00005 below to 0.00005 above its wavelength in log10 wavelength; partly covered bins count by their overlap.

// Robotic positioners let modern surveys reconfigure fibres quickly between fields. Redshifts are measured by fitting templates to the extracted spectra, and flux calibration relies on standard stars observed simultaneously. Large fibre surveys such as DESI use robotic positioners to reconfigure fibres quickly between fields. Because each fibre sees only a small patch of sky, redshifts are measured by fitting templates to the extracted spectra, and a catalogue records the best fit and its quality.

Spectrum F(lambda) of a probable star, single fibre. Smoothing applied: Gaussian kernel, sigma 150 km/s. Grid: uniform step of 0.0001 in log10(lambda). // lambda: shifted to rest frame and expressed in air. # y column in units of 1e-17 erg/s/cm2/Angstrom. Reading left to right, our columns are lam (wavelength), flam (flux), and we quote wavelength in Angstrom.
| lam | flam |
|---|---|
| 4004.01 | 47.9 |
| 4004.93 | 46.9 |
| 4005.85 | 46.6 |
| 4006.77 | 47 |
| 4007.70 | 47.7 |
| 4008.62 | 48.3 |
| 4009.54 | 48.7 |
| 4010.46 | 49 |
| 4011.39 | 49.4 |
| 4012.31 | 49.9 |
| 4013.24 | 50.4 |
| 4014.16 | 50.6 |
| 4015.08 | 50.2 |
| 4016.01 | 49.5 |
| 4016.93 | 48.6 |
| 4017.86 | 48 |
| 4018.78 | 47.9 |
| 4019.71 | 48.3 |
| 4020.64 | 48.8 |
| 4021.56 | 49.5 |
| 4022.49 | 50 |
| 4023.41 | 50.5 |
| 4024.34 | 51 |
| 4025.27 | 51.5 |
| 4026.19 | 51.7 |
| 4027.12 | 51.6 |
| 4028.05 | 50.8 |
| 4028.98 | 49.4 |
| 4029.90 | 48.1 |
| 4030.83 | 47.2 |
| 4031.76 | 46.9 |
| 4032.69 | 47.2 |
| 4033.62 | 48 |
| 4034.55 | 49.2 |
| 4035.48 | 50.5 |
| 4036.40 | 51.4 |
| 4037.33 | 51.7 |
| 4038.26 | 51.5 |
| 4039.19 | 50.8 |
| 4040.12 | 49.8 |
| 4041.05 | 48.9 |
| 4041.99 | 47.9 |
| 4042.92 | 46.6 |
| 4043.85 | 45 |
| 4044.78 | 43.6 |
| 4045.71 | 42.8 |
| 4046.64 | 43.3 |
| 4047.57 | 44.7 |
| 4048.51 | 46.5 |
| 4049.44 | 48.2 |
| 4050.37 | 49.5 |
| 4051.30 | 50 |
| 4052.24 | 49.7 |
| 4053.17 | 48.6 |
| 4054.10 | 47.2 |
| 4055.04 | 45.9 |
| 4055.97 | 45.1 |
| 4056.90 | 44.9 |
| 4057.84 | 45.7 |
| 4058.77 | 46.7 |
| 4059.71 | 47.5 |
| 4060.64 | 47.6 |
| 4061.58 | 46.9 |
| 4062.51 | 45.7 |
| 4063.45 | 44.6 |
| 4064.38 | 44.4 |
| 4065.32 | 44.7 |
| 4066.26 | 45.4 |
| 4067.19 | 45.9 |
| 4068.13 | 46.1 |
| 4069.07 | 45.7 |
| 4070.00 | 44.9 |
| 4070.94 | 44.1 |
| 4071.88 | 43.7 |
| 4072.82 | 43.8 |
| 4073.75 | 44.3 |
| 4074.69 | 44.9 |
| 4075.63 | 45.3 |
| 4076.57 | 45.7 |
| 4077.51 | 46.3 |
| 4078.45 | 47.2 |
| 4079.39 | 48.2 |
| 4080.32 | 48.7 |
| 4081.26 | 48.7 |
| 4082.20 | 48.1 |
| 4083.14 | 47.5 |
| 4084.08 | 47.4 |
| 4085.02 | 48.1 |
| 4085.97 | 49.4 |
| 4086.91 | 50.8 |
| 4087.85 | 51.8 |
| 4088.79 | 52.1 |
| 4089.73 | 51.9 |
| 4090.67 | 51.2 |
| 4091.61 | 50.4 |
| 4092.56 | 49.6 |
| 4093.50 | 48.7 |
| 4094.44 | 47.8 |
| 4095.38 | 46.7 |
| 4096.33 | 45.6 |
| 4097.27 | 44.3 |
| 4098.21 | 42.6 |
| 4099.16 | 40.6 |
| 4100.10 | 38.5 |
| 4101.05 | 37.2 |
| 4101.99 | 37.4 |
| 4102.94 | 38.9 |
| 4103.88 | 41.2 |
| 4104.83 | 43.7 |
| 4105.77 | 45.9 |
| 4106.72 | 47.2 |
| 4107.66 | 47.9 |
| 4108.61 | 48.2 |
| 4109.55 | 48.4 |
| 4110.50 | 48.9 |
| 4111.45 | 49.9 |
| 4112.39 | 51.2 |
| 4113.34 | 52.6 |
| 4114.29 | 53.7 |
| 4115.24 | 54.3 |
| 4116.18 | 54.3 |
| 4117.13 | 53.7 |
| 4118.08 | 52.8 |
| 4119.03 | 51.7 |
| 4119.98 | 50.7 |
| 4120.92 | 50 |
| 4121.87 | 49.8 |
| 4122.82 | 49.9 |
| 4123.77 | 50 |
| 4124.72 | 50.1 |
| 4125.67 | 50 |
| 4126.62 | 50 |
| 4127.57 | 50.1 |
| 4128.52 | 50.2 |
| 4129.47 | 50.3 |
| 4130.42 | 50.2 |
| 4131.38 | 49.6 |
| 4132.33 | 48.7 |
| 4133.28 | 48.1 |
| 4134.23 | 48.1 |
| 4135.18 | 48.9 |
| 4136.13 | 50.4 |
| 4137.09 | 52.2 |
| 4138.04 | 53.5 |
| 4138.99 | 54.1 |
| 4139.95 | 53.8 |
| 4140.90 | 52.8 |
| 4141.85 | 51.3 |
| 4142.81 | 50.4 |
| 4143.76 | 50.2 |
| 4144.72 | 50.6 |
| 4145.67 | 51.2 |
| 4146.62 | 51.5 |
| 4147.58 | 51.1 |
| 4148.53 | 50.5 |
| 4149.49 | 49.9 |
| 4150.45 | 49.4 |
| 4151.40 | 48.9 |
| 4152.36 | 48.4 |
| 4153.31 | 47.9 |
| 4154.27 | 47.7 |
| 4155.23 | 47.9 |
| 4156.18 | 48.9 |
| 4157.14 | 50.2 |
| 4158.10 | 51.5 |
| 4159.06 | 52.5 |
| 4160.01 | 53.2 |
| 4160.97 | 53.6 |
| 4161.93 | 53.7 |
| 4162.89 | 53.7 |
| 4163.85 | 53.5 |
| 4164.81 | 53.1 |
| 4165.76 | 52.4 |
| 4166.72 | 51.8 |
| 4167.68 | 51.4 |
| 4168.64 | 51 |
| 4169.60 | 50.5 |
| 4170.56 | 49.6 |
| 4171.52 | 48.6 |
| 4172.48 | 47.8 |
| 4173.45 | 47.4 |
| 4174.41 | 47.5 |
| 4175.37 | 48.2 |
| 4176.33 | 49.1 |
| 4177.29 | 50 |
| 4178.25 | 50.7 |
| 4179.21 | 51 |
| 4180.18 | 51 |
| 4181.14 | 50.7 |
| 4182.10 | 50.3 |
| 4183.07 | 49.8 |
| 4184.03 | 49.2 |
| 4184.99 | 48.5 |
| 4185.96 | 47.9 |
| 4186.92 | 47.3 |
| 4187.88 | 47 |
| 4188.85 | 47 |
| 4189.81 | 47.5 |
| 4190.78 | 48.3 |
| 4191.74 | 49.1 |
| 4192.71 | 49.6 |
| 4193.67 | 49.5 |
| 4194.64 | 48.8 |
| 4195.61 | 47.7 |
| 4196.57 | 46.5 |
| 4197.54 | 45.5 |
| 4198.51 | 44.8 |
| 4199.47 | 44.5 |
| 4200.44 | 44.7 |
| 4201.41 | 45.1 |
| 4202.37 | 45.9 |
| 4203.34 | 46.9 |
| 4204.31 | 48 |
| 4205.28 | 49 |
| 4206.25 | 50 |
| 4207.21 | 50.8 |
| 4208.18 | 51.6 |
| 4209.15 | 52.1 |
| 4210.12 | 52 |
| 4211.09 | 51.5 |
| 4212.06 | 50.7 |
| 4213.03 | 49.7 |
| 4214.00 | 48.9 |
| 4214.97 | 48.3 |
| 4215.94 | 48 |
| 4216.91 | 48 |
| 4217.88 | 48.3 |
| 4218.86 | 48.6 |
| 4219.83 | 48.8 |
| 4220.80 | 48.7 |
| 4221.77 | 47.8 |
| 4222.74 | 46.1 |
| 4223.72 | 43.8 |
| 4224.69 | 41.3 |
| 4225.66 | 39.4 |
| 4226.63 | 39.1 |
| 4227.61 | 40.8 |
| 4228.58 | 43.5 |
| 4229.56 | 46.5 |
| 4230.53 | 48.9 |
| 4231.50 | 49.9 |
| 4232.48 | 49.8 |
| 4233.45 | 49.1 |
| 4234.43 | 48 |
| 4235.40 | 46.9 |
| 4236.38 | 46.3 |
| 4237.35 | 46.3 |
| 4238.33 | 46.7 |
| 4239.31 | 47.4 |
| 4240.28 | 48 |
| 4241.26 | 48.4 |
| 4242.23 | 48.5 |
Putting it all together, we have 2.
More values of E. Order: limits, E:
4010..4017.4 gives 7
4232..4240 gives 2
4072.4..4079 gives 0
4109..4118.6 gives 9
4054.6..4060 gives 0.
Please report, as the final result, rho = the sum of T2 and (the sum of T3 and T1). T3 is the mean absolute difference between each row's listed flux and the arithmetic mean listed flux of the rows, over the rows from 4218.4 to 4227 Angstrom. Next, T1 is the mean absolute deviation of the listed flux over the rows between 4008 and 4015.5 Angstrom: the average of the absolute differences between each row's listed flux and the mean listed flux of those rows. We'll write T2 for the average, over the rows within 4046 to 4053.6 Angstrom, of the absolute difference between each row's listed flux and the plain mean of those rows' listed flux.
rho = 6.3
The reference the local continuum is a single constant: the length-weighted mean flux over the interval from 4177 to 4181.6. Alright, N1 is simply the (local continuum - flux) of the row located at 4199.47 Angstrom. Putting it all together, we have 6.2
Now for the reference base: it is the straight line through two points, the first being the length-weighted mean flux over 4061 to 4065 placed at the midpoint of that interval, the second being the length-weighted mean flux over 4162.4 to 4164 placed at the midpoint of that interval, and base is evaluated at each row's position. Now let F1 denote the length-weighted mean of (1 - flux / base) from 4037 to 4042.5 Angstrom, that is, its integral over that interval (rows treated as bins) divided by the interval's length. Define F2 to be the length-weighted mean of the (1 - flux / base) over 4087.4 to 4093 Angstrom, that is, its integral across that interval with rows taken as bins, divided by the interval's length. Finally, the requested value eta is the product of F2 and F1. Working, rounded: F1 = -0.15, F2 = -0.07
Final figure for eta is 0.011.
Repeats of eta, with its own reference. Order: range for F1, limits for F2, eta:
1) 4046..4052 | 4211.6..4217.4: -0.009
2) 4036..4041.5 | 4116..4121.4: 0.007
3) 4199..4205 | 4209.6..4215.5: 0.024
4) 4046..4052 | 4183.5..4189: -0.008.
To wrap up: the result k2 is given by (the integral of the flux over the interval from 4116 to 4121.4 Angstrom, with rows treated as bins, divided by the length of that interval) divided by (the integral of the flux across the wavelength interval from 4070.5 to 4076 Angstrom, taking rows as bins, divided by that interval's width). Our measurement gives 1.175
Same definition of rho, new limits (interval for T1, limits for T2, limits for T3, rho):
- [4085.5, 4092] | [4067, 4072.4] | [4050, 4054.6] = 2.5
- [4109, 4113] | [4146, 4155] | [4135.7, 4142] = 3.2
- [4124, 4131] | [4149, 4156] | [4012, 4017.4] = 1.3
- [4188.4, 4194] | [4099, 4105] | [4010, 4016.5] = 3.3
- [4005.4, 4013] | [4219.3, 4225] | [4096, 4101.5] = 6.0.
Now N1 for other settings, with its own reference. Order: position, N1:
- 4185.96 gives 2.8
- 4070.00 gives 5.8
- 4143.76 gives 0.5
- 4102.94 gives 11.8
